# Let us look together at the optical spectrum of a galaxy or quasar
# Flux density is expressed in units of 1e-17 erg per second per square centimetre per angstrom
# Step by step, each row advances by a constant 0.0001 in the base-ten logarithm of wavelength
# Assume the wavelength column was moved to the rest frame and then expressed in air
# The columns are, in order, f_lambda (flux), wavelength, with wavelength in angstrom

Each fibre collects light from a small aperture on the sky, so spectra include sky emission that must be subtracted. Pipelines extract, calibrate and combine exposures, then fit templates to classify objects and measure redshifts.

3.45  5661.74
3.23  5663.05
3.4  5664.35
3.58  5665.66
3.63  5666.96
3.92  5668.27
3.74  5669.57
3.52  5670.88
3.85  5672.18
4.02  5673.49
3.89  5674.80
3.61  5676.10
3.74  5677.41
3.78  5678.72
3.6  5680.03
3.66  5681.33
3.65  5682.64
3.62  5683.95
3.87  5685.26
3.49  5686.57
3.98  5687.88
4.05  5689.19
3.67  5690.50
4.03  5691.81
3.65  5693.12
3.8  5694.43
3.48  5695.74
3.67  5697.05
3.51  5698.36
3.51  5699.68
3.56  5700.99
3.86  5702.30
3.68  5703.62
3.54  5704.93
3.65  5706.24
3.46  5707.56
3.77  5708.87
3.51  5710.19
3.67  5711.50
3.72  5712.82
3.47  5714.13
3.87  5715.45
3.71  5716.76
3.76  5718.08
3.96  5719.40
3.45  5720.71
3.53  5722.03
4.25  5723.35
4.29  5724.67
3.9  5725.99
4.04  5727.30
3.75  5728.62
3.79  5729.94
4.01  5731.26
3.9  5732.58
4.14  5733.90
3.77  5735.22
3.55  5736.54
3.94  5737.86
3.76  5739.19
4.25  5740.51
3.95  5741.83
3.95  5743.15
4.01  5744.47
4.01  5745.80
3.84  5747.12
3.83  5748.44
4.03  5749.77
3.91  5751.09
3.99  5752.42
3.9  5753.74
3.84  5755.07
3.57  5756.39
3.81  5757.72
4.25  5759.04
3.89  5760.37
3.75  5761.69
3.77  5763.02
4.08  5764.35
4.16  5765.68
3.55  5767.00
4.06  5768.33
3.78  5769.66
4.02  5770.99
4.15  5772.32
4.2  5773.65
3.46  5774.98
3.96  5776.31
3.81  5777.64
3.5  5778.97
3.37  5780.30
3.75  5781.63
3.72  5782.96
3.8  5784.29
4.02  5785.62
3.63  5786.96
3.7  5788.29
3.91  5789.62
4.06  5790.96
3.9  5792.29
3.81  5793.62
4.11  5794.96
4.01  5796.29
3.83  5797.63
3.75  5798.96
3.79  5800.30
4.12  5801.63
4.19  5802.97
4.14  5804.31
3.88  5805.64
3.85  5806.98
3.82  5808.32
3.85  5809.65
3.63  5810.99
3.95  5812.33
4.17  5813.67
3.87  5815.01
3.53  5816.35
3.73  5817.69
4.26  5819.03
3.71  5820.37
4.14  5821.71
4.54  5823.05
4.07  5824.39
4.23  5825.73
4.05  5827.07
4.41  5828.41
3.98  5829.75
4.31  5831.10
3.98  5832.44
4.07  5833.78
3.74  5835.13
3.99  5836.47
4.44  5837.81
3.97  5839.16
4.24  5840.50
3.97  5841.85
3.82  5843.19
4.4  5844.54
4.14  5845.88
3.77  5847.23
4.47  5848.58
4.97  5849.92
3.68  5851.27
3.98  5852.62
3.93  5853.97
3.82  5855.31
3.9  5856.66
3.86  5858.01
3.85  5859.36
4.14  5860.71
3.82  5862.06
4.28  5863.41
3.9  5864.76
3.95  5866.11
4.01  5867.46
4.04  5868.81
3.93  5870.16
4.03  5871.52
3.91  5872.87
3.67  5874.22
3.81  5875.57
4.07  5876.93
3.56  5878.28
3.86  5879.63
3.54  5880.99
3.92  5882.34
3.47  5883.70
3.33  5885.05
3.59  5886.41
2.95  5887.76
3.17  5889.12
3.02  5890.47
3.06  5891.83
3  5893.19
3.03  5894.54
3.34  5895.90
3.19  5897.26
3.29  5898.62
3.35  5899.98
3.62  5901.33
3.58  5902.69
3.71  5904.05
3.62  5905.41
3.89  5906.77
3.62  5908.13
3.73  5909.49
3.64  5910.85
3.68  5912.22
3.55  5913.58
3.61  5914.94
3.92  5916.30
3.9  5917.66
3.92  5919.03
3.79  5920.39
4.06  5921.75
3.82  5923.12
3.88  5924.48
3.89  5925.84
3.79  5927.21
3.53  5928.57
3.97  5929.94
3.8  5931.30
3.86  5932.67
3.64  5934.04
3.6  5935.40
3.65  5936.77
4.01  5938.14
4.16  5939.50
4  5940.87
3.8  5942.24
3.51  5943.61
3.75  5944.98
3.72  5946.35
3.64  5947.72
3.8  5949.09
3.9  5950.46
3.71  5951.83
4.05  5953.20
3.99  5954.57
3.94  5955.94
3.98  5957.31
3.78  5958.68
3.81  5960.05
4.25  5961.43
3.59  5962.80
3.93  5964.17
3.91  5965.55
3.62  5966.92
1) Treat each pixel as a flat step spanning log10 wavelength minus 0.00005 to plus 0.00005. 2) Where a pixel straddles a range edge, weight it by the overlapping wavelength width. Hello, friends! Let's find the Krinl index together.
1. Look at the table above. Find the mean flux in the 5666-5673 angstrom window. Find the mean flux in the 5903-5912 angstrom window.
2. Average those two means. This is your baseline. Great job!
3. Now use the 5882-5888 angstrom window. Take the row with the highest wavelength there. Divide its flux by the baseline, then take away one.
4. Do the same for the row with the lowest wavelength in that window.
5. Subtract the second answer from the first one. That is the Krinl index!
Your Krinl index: -0.26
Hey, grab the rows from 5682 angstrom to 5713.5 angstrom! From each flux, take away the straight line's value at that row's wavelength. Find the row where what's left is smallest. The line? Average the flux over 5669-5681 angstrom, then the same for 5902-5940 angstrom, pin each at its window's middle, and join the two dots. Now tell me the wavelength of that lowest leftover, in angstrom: 5707.56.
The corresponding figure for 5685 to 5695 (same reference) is 5686.57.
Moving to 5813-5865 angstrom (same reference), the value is 5816.35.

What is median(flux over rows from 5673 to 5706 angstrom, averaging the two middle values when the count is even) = 3.67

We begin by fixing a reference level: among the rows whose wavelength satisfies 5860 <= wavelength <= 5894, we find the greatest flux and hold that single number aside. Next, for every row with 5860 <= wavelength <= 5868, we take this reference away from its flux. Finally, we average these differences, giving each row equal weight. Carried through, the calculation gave -0.26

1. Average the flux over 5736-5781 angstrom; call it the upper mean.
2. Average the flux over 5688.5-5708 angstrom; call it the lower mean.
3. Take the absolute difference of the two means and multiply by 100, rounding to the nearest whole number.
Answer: 20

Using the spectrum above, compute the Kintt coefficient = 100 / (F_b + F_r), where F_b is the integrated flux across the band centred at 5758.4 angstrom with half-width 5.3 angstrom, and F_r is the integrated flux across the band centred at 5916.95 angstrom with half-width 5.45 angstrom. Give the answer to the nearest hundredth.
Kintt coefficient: 1.22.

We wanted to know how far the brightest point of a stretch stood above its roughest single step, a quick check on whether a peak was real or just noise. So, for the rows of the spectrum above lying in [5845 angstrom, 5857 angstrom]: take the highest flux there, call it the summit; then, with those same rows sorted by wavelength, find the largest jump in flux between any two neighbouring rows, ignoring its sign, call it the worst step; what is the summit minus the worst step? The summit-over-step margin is 3.68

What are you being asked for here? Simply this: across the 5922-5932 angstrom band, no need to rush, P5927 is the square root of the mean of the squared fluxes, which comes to 3.81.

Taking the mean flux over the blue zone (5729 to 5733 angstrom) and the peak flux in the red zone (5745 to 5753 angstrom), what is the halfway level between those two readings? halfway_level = 3.96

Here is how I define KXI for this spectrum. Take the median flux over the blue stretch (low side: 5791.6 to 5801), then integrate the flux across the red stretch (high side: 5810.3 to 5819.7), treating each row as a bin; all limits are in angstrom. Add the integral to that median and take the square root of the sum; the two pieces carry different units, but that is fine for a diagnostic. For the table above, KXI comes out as 6.34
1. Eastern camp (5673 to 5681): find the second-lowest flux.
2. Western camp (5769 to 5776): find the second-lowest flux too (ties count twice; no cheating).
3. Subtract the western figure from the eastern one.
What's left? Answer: -0.17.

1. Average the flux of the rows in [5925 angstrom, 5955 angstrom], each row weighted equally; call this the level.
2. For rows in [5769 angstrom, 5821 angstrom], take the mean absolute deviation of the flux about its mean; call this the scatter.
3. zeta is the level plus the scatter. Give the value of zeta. 3.98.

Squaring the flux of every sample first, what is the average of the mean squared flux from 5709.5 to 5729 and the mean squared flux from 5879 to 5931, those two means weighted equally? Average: 13.7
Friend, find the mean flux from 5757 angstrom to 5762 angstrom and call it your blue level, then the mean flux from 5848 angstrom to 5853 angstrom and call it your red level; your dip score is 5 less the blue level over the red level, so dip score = 4.08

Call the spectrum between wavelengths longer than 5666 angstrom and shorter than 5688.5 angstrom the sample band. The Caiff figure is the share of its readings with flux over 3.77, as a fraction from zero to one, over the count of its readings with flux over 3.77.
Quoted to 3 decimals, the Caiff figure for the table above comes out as 0.059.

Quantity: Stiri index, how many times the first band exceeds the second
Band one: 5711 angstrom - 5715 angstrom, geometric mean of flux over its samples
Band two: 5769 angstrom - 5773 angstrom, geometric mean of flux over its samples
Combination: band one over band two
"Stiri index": 0.91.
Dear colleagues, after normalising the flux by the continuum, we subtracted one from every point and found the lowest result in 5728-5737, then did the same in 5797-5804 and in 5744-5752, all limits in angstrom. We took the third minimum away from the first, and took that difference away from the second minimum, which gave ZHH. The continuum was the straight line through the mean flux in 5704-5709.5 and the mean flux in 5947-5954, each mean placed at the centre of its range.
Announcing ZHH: 0.09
